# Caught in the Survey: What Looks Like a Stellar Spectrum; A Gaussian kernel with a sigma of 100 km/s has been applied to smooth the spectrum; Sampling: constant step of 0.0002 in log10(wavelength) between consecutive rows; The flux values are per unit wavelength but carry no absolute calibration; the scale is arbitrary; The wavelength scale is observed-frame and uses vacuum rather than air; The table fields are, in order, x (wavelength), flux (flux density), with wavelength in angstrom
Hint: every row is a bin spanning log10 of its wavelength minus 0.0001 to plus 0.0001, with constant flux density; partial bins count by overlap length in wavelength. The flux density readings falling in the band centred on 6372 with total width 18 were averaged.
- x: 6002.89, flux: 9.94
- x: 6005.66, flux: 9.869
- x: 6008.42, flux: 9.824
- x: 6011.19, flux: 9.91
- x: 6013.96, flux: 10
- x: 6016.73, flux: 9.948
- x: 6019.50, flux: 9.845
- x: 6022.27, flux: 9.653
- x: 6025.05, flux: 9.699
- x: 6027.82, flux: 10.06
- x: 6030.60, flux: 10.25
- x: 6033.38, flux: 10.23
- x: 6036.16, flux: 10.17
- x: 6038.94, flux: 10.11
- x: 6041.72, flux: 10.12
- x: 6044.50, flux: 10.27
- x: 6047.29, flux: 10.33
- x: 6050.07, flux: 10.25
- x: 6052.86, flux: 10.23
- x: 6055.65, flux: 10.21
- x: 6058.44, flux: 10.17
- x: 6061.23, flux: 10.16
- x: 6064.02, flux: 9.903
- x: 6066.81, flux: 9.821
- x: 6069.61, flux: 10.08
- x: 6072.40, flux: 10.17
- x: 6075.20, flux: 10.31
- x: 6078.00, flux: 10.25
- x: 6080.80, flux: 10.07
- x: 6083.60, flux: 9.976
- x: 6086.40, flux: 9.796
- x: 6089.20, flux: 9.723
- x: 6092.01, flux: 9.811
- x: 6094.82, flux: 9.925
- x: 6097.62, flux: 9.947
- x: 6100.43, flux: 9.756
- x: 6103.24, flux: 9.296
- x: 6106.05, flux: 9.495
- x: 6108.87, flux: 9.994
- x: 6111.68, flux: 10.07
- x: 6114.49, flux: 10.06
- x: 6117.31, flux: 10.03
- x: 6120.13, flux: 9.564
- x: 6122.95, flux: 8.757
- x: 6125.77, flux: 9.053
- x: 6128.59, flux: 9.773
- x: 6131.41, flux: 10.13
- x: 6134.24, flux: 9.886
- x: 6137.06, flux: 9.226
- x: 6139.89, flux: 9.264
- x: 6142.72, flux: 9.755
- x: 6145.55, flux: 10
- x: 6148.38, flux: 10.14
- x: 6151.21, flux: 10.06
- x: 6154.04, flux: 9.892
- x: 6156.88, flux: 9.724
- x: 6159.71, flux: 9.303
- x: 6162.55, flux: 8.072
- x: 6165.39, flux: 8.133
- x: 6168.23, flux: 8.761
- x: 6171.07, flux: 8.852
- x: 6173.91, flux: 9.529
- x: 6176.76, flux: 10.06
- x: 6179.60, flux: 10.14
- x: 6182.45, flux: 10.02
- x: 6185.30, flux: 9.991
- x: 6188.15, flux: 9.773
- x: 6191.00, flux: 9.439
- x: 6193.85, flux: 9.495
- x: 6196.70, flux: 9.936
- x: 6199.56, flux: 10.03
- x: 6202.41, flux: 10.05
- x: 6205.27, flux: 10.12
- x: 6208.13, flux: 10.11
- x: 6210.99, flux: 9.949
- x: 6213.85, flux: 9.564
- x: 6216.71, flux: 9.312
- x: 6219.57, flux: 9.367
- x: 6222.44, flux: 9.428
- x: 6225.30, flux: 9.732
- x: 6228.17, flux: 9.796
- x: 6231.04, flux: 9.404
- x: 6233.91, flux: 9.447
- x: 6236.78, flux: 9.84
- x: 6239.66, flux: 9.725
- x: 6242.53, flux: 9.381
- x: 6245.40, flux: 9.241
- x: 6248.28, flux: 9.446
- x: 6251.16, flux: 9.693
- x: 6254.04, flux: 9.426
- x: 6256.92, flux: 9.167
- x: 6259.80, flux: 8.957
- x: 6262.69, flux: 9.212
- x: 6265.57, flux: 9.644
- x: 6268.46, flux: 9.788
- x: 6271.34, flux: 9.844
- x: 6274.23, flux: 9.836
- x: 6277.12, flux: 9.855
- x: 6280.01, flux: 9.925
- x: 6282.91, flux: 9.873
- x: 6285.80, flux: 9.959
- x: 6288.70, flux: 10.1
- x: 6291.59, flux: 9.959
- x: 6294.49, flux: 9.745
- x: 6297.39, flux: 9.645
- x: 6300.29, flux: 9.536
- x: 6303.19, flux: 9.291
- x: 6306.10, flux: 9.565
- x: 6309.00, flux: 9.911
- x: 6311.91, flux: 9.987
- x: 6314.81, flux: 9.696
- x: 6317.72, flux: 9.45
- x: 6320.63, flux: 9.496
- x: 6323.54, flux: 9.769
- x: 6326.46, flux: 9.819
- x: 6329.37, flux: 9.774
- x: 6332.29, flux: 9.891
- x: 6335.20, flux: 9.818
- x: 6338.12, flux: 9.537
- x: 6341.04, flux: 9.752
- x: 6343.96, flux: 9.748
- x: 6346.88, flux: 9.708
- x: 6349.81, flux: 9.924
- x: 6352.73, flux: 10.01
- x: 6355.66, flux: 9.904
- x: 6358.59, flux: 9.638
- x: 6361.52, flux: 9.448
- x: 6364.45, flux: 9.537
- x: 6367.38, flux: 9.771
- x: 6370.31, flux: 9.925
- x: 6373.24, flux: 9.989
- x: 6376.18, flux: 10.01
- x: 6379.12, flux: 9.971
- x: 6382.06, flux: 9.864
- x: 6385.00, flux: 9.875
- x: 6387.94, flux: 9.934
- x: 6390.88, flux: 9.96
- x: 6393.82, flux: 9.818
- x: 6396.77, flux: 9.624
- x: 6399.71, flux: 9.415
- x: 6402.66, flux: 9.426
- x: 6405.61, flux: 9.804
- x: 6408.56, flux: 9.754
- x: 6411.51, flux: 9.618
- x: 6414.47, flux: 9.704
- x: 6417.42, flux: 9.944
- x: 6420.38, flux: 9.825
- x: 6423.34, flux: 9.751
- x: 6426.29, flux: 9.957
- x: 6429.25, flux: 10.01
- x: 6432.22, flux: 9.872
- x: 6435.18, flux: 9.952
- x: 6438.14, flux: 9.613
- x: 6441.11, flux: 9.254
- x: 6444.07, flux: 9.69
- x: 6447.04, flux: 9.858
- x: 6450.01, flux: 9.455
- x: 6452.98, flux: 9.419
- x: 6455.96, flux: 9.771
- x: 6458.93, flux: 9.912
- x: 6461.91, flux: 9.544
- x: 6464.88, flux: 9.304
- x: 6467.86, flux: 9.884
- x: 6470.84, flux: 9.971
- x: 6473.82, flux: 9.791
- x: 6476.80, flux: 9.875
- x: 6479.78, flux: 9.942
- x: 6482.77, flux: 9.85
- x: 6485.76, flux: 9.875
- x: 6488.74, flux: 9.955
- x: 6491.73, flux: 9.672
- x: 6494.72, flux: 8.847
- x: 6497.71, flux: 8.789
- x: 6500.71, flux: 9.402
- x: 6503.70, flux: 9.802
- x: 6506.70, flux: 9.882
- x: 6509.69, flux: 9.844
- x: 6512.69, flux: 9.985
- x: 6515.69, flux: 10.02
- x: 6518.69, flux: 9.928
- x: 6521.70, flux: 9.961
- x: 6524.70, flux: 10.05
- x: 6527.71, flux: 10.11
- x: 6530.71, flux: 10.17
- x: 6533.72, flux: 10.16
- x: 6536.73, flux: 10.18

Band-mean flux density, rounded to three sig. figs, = 9.87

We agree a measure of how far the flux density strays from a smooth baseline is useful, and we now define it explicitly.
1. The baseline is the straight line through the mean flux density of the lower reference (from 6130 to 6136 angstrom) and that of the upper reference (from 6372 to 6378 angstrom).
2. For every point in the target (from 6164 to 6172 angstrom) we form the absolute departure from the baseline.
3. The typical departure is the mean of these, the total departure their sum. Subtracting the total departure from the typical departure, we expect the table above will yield -2.8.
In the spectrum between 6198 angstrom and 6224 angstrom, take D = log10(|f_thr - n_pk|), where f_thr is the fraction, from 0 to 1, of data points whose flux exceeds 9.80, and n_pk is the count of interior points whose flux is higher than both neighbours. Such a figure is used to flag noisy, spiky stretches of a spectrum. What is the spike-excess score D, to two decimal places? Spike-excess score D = -0.35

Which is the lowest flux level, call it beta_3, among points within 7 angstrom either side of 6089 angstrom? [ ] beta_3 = 9.723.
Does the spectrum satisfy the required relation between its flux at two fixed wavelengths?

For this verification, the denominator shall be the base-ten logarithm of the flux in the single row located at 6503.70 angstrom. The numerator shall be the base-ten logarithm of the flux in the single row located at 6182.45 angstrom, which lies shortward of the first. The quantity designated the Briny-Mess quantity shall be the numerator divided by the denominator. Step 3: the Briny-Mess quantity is 1.01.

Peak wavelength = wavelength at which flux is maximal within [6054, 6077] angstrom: 6075.20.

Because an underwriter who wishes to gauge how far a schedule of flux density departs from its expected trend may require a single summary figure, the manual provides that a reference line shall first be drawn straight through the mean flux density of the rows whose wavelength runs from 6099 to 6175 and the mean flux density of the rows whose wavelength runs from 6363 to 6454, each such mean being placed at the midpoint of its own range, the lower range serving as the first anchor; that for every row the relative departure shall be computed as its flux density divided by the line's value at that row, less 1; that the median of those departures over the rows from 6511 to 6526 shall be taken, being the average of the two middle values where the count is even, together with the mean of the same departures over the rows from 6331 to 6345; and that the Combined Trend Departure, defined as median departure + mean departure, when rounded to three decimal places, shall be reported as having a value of 0.018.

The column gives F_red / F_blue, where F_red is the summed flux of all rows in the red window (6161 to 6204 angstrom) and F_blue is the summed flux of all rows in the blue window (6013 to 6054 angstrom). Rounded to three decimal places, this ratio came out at 0.941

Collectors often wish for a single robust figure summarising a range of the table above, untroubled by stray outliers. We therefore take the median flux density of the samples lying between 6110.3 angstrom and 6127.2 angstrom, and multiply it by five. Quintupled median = 49.0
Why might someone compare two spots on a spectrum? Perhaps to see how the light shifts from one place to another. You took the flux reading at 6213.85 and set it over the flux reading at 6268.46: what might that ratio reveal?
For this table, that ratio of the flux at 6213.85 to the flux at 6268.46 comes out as 0.977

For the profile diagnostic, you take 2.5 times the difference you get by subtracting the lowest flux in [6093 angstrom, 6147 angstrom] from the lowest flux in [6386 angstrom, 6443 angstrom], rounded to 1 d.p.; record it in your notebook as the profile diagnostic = 1.2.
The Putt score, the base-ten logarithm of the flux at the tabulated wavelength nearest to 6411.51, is 0.98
